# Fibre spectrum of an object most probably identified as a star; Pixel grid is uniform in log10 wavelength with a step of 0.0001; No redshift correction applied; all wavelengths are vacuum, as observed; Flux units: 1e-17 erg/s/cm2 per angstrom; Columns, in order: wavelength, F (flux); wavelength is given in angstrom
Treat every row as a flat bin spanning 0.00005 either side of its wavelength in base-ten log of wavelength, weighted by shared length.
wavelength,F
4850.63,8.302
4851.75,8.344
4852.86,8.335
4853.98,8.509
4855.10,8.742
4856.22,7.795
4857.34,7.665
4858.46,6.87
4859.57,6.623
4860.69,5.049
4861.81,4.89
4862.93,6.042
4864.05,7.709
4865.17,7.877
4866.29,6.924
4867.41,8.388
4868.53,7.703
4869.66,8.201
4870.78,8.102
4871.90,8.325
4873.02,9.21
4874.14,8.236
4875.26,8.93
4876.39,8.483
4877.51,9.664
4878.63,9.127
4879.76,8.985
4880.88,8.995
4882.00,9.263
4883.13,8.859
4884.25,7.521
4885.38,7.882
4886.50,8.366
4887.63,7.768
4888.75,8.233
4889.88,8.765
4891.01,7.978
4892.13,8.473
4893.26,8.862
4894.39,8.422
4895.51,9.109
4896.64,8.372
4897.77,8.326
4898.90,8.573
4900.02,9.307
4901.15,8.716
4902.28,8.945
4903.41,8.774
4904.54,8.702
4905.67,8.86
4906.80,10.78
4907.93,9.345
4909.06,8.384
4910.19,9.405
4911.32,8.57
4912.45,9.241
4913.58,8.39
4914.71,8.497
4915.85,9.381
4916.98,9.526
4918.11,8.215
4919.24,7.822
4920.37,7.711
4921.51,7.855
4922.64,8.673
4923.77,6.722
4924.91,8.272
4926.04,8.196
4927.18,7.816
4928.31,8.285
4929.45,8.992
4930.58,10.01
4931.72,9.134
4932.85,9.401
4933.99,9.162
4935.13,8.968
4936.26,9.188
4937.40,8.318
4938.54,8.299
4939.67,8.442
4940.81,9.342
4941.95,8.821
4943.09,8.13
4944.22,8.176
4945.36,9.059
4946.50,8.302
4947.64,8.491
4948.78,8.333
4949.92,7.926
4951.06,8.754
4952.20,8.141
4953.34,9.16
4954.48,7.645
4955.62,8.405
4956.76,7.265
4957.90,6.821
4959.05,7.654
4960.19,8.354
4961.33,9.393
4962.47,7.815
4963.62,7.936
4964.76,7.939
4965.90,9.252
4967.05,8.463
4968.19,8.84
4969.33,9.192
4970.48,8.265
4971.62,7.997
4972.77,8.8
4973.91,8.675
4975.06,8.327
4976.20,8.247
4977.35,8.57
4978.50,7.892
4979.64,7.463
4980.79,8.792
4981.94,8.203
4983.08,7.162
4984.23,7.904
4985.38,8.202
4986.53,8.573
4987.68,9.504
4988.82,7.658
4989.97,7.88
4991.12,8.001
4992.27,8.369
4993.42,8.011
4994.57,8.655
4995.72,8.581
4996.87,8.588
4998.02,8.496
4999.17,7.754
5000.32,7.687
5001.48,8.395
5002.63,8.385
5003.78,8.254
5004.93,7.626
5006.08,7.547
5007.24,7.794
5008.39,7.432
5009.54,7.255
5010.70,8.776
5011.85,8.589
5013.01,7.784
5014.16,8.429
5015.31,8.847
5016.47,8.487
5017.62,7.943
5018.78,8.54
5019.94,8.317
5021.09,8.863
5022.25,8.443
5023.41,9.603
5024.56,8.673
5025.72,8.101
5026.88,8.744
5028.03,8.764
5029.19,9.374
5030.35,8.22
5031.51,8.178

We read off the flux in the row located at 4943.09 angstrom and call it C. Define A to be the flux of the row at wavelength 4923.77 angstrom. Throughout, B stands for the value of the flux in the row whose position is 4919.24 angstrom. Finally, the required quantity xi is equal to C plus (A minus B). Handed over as 7.03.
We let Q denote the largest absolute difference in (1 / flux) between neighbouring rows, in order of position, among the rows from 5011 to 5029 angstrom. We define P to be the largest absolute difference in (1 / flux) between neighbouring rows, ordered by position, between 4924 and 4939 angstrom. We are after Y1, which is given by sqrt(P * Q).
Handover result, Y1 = 0.013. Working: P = 0.011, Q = 0.014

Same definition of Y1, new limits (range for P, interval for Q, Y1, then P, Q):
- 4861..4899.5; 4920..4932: 0.036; 0.039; 0.033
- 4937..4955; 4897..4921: 0.021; 0.022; 0.020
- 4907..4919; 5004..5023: 0.020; 0.017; 0.024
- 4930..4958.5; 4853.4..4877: 0.032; 0.022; 0.047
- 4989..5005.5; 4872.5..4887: 0.015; 0.011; 0.020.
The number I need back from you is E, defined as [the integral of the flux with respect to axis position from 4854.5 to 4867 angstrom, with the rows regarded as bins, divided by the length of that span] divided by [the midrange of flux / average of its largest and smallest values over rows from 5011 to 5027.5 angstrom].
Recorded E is 0.80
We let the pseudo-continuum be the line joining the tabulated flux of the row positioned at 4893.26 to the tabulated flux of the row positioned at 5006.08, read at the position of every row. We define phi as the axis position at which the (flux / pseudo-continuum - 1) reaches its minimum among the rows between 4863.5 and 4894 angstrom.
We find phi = 4866.29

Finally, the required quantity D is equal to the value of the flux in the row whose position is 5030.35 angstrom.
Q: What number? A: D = 8.22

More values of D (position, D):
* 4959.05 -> 7.654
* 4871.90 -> 8.325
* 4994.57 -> 8.655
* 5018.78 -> 8.54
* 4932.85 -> 9.401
